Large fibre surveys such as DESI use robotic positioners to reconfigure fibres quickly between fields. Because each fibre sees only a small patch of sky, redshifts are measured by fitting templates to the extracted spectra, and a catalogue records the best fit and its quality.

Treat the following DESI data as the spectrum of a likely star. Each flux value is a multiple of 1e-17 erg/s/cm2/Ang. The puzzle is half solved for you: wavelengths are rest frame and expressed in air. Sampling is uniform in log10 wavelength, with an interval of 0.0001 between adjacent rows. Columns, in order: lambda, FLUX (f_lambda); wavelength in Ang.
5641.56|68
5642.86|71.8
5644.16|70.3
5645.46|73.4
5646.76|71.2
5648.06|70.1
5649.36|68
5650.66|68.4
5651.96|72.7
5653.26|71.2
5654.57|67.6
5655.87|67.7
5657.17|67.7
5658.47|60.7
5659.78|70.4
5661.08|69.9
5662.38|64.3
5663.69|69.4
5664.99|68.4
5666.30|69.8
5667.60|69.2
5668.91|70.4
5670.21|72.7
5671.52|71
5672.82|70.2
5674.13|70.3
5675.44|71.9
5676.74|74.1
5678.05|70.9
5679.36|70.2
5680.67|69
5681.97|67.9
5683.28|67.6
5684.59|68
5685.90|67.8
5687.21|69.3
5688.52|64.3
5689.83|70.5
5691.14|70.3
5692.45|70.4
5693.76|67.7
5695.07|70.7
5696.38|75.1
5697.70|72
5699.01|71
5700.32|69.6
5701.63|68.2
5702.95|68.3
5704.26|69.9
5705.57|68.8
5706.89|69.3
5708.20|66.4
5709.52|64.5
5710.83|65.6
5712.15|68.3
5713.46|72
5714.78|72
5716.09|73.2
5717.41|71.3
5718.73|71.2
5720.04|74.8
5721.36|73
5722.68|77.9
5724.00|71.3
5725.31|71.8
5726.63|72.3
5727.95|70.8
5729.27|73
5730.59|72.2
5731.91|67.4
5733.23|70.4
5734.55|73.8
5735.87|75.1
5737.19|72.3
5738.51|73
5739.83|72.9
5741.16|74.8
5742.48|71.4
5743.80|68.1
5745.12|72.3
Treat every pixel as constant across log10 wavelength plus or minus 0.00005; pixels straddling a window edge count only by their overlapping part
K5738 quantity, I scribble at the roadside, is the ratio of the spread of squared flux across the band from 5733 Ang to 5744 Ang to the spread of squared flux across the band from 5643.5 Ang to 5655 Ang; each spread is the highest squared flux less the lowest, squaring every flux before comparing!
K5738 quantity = 1.2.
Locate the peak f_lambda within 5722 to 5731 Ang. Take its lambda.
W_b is 5722.68 Ang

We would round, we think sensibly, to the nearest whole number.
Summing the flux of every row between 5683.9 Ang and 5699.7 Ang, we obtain 837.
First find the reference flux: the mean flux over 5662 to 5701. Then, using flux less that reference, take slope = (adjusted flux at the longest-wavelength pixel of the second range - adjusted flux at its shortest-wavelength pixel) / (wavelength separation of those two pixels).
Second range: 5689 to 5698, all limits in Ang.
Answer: 0.19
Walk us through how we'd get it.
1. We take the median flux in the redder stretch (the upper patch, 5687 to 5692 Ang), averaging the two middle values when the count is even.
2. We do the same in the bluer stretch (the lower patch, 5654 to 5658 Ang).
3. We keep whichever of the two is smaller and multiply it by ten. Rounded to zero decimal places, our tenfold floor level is 677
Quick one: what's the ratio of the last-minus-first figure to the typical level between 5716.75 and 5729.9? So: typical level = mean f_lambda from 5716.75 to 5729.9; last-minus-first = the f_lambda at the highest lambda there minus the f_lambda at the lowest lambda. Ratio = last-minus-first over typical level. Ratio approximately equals 0.023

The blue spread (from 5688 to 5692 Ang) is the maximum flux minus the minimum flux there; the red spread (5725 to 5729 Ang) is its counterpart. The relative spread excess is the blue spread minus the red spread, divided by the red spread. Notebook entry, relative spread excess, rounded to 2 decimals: 3.13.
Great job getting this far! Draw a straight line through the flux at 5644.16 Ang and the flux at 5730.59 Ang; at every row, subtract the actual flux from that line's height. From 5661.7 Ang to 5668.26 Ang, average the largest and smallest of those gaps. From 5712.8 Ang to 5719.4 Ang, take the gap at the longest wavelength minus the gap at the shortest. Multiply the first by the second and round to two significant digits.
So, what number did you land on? 3.4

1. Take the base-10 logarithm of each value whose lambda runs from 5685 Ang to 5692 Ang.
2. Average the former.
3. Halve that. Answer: 0.9175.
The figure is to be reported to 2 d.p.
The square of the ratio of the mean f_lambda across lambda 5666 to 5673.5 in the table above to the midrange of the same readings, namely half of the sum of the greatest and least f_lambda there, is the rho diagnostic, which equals 0.99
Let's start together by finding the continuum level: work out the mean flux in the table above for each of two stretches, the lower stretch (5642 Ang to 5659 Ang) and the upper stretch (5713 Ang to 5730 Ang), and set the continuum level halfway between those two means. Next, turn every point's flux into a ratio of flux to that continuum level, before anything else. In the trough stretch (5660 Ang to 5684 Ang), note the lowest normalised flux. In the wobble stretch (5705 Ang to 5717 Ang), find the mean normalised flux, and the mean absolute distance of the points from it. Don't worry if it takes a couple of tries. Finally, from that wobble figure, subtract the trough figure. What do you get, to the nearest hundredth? -0.87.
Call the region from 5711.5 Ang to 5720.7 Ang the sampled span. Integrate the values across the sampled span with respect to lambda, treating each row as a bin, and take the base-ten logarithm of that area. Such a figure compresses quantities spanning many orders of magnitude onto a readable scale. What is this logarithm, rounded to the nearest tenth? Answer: 2.8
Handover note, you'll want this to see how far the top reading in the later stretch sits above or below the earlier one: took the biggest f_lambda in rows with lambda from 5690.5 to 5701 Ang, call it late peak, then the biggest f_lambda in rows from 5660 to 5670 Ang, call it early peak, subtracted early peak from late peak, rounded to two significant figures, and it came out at 4.7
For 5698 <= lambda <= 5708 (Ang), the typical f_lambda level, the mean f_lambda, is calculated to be 69.3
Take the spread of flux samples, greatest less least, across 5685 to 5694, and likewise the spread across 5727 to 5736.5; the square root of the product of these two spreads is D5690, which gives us 6.9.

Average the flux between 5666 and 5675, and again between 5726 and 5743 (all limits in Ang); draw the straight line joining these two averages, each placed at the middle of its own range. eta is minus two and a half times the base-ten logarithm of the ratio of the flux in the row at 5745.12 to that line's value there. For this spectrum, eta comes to 0.00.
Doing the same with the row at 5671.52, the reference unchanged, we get -0.01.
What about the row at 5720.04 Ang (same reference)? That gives -0.04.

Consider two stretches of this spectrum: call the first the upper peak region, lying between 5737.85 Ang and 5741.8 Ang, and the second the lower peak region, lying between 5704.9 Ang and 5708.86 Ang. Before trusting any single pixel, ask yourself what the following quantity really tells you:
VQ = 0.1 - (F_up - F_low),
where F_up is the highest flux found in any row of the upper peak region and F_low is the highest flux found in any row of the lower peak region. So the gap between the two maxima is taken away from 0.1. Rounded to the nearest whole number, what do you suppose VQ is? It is -5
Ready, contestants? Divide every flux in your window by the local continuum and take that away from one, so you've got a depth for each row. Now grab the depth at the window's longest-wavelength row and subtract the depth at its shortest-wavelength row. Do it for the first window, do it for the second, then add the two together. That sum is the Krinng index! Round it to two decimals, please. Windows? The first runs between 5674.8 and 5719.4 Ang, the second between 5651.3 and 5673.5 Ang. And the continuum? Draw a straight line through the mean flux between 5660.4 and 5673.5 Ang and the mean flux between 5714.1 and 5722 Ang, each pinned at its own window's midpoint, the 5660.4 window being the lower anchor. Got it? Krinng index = 0.10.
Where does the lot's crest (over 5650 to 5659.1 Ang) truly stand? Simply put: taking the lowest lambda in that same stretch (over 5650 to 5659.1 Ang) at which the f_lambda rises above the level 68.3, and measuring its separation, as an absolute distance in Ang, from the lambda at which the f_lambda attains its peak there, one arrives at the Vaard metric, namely 1.3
